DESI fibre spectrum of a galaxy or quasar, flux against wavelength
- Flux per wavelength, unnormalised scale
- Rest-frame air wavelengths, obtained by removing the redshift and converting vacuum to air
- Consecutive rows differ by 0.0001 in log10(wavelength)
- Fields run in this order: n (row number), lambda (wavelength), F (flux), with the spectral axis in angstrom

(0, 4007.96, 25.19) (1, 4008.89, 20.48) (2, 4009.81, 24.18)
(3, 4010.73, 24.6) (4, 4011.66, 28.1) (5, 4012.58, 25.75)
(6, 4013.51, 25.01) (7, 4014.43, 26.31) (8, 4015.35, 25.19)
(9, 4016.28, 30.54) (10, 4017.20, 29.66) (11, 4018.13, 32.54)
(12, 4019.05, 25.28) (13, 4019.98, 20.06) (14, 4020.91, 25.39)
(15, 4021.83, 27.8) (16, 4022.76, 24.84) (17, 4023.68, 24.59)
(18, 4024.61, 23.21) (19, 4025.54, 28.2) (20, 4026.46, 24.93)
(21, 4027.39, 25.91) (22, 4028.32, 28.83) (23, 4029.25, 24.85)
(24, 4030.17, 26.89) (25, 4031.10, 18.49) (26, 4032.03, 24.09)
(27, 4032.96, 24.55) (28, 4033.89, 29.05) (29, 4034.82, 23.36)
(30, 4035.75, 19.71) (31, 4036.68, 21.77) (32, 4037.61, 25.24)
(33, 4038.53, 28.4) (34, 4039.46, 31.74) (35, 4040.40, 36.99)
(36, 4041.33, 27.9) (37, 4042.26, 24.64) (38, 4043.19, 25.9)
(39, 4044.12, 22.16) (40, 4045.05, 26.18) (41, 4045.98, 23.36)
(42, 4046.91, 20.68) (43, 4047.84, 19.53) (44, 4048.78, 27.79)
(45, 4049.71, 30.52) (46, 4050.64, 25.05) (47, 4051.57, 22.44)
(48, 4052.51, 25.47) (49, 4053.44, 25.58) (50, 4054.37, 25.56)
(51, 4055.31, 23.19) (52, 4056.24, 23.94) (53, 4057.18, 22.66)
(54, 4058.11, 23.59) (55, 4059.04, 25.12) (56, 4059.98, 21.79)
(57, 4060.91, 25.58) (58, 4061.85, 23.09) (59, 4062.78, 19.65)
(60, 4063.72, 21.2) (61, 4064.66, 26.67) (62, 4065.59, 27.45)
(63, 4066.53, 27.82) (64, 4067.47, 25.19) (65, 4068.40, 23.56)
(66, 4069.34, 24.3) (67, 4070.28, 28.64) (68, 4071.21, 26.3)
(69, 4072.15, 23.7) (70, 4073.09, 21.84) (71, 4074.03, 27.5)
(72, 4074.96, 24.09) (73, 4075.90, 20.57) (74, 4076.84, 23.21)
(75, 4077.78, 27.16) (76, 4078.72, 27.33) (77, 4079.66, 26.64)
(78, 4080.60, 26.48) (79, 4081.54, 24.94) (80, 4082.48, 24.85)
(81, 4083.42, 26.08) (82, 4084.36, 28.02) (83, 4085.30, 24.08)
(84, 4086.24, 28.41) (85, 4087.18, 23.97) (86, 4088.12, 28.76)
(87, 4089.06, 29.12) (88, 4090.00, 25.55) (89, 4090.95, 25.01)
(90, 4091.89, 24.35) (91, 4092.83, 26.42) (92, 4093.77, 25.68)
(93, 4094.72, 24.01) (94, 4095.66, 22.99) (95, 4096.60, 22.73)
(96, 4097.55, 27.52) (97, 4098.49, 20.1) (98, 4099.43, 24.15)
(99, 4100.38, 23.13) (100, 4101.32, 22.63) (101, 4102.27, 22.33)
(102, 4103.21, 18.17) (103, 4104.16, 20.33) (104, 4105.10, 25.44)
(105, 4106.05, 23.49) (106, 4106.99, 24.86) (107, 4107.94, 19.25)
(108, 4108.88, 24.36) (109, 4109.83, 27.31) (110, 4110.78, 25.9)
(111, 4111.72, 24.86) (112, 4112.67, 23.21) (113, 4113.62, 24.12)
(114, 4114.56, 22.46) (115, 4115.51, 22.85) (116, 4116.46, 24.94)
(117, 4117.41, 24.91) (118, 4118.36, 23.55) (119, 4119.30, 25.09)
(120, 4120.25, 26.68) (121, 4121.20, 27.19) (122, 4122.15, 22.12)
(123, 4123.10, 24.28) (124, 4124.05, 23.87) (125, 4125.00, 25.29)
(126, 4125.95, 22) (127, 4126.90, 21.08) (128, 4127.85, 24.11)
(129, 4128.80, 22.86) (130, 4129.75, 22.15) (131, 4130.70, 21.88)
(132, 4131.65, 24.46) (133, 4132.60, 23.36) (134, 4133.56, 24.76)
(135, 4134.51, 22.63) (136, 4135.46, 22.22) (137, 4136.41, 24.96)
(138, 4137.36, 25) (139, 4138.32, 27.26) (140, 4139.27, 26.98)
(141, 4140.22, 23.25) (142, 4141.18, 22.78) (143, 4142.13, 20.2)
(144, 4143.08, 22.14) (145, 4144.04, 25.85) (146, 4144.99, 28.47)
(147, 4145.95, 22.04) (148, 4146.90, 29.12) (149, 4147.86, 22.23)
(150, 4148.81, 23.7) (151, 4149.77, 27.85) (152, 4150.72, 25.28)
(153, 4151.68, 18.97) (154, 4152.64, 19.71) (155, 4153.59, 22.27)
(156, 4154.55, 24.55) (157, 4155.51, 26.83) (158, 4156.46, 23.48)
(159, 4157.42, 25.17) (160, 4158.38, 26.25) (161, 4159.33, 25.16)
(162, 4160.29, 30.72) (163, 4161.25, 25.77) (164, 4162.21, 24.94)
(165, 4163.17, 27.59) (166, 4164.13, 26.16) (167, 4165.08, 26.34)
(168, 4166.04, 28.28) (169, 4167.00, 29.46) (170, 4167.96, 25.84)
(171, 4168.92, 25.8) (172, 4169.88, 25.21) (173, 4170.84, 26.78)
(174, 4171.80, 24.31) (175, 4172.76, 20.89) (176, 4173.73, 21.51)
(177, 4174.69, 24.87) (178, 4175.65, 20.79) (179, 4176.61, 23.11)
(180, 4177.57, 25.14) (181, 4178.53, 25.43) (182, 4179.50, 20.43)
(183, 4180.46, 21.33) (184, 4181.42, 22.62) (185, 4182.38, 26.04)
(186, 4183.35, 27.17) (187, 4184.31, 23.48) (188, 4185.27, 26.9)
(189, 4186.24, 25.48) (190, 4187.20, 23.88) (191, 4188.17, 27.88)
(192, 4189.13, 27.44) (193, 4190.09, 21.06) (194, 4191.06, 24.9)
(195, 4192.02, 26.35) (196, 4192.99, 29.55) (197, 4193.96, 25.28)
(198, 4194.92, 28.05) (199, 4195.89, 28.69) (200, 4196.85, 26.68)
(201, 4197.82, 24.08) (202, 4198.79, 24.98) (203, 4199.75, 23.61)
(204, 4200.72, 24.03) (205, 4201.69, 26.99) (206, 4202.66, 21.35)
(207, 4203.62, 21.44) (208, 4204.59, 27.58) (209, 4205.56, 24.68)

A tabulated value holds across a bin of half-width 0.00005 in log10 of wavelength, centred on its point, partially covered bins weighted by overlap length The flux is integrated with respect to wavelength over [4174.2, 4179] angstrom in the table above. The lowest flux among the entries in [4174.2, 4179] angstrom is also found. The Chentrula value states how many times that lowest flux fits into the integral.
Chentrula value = 5.5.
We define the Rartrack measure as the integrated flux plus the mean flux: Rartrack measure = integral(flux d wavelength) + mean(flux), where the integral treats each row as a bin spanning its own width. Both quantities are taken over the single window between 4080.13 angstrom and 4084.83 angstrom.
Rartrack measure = 148.6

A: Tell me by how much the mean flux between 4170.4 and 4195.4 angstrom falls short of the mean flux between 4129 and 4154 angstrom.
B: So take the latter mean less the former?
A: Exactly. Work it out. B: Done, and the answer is -0.81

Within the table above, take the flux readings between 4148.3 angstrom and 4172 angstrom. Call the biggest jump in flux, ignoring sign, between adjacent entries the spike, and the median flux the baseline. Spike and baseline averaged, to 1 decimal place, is 16.0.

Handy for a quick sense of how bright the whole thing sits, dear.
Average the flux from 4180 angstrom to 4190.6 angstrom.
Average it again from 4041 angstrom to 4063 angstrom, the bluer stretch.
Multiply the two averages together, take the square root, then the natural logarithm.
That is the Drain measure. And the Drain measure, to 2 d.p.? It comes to 3.20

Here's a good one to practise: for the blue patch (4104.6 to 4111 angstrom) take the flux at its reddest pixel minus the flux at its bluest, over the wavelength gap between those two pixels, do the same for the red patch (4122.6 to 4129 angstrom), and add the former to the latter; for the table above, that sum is -0.17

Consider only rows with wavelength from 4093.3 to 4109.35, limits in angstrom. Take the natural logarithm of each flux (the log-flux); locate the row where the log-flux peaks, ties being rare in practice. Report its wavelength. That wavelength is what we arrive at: 4097.55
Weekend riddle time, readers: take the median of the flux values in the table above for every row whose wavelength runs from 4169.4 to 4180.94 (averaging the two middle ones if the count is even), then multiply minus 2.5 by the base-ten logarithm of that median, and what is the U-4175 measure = -3.44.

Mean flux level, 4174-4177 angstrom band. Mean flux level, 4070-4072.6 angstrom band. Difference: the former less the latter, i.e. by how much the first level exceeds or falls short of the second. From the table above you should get -3.3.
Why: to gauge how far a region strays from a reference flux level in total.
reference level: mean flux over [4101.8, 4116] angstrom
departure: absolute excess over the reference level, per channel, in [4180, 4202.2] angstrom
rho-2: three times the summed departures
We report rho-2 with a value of 183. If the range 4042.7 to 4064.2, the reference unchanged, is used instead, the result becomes 142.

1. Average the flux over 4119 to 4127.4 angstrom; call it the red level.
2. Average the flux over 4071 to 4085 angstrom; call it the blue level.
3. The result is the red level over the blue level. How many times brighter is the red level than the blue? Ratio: 0.96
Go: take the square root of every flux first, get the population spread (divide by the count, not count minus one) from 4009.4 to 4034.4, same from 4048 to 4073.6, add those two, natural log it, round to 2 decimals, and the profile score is -0.63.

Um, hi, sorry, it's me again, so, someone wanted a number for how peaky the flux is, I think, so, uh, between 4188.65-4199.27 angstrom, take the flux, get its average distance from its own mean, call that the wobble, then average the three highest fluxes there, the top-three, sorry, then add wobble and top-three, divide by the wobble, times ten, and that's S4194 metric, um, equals 165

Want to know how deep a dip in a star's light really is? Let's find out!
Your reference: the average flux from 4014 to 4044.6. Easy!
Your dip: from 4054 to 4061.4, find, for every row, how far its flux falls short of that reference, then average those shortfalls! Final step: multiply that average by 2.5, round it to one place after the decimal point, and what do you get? 5.3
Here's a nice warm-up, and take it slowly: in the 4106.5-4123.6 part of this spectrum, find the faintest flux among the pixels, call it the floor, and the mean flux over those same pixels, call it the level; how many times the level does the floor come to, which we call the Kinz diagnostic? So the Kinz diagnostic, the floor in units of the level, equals 0.79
